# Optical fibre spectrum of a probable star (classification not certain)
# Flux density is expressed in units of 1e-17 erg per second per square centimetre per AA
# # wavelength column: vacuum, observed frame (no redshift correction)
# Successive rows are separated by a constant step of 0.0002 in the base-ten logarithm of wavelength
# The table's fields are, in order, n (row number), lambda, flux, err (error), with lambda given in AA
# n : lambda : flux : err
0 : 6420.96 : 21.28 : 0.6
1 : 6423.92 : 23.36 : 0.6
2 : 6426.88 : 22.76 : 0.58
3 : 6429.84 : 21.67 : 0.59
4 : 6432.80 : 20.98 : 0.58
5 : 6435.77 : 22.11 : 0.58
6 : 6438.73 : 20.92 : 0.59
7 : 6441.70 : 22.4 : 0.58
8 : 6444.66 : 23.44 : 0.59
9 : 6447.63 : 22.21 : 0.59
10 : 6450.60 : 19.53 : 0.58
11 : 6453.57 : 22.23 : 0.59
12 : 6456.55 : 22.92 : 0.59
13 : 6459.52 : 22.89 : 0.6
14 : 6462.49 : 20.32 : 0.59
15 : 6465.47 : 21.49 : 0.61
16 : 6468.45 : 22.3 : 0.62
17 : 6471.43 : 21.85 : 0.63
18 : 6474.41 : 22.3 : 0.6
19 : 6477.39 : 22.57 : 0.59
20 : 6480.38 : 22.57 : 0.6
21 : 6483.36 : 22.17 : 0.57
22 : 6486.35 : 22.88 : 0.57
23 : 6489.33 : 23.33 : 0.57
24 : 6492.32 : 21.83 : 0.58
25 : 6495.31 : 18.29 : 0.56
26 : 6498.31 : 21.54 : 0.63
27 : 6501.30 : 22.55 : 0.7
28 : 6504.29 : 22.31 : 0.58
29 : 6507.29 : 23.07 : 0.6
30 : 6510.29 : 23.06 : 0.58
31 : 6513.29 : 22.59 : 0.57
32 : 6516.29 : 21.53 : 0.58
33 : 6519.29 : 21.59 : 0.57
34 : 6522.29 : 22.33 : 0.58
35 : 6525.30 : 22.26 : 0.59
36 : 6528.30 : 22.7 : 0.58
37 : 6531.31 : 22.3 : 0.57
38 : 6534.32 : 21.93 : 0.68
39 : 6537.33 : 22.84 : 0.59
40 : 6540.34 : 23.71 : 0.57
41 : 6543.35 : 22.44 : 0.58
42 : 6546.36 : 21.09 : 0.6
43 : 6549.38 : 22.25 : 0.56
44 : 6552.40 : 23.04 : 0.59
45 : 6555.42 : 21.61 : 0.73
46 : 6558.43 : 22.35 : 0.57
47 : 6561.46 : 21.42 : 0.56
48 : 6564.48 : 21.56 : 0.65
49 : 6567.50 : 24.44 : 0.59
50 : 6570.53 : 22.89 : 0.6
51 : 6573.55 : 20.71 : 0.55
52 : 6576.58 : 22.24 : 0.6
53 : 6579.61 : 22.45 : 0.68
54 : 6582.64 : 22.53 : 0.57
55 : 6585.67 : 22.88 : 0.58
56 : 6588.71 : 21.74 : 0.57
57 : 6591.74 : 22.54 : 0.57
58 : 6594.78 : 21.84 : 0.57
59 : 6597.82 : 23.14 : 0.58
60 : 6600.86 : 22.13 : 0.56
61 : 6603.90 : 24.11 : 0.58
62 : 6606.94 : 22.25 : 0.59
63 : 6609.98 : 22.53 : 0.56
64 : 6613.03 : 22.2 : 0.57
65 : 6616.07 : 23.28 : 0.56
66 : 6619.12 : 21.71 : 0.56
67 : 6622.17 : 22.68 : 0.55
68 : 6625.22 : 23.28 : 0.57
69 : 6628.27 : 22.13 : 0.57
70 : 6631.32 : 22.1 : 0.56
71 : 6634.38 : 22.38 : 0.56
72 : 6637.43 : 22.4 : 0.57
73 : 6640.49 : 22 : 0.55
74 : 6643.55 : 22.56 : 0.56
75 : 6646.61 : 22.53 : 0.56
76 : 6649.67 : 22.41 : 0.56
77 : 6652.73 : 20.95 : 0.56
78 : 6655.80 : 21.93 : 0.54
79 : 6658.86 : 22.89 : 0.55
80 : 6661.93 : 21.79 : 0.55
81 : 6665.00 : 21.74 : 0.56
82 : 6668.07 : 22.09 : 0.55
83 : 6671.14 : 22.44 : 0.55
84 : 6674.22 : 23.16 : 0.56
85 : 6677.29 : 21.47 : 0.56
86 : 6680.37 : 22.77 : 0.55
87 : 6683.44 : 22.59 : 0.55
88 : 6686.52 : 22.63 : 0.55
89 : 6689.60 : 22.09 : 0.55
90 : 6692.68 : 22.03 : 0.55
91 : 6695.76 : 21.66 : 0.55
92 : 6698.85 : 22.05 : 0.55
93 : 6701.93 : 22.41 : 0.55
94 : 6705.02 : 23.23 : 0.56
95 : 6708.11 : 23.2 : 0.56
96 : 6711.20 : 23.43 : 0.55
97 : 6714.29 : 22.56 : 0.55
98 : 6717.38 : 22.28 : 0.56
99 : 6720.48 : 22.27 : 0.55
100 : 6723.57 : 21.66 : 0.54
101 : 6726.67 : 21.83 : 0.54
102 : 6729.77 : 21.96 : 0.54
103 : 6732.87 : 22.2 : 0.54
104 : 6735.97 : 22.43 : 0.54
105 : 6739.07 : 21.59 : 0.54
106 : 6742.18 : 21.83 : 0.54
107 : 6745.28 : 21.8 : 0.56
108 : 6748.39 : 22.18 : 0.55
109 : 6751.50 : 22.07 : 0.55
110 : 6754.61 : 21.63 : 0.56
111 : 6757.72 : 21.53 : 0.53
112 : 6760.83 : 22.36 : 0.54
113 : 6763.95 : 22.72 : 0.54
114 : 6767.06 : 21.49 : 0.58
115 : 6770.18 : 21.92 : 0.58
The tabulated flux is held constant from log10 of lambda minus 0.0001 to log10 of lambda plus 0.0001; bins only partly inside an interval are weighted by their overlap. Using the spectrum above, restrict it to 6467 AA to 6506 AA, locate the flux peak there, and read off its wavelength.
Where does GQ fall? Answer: 6489.33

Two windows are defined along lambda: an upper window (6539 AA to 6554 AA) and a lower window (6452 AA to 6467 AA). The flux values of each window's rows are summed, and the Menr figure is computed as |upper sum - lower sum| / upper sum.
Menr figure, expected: 0.0238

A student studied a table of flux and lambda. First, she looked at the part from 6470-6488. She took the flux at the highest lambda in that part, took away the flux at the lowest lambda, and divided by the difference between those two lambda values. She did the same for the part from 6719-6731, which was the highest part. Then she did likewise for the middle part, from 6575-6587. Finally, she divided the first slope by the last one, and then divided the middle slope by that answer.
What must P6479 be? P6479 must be -0.034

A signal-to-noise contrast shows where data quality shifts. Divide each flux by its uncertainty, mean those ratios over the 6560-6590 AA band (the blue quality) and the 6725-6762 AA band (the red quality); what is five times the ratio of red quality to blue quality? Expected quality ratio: 5.37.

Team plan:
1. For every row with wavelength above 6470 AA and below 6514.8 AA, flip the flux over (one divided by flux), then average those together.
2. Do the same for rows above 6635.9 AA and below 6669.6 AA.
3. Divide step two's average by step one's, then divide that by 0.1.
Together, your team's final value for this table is 10.0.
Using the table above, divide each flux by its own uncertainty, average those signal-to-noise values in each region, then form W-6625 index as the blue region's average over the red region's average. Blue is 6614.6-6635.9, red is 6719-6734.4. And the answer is 0.99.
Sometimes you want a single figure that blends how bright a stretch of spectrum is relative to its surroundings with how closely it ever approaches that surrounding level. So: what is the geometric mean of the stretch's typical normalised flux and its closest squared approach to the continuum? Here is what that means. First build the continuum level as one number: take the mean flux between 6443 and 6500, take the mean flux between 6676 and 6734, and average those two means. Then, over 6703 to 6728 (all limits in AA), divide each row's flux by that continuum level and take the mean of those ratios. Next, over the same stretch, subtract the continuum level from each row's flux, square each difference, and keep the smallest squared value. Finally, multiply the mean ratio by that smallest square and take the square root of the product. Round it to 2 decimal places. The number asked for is 0.14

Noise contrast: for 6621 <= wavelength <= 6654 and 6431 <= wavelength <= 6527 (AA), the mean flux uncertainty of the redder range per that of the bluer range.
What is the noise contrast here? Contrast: 0.948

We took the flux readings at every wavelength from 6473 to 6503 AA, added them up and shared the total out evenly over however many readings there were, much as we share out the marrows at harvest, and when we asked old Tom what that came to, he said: 22.0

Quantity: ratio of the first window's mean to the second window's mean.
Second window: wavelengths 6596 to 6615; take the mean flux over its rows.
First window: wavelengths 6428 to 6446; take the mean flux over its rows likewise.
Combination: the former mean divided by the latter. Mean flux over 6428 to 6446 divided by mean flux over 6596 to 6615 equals 0.96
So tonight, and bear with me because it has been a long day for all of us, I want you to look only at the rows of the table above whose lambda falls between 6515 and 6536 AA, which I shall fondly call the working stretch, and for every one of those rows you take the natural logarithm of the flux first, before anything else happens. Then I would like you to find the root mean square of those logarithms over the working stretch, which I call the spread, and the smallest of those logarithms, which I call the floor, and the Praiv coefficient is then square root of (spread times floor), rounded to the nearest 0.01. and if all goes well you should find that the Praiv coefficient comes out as 3.08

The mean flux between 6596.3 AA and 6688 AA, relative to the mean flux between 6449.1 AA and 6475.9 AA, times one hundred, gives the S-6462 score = 103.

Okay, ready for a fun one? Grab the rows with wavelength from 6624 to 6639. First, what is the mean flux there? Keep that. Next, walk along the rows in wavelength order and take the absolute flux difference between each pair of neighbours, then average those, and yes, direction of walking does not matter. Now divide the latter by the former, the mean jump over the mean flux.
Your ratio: 0.0165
